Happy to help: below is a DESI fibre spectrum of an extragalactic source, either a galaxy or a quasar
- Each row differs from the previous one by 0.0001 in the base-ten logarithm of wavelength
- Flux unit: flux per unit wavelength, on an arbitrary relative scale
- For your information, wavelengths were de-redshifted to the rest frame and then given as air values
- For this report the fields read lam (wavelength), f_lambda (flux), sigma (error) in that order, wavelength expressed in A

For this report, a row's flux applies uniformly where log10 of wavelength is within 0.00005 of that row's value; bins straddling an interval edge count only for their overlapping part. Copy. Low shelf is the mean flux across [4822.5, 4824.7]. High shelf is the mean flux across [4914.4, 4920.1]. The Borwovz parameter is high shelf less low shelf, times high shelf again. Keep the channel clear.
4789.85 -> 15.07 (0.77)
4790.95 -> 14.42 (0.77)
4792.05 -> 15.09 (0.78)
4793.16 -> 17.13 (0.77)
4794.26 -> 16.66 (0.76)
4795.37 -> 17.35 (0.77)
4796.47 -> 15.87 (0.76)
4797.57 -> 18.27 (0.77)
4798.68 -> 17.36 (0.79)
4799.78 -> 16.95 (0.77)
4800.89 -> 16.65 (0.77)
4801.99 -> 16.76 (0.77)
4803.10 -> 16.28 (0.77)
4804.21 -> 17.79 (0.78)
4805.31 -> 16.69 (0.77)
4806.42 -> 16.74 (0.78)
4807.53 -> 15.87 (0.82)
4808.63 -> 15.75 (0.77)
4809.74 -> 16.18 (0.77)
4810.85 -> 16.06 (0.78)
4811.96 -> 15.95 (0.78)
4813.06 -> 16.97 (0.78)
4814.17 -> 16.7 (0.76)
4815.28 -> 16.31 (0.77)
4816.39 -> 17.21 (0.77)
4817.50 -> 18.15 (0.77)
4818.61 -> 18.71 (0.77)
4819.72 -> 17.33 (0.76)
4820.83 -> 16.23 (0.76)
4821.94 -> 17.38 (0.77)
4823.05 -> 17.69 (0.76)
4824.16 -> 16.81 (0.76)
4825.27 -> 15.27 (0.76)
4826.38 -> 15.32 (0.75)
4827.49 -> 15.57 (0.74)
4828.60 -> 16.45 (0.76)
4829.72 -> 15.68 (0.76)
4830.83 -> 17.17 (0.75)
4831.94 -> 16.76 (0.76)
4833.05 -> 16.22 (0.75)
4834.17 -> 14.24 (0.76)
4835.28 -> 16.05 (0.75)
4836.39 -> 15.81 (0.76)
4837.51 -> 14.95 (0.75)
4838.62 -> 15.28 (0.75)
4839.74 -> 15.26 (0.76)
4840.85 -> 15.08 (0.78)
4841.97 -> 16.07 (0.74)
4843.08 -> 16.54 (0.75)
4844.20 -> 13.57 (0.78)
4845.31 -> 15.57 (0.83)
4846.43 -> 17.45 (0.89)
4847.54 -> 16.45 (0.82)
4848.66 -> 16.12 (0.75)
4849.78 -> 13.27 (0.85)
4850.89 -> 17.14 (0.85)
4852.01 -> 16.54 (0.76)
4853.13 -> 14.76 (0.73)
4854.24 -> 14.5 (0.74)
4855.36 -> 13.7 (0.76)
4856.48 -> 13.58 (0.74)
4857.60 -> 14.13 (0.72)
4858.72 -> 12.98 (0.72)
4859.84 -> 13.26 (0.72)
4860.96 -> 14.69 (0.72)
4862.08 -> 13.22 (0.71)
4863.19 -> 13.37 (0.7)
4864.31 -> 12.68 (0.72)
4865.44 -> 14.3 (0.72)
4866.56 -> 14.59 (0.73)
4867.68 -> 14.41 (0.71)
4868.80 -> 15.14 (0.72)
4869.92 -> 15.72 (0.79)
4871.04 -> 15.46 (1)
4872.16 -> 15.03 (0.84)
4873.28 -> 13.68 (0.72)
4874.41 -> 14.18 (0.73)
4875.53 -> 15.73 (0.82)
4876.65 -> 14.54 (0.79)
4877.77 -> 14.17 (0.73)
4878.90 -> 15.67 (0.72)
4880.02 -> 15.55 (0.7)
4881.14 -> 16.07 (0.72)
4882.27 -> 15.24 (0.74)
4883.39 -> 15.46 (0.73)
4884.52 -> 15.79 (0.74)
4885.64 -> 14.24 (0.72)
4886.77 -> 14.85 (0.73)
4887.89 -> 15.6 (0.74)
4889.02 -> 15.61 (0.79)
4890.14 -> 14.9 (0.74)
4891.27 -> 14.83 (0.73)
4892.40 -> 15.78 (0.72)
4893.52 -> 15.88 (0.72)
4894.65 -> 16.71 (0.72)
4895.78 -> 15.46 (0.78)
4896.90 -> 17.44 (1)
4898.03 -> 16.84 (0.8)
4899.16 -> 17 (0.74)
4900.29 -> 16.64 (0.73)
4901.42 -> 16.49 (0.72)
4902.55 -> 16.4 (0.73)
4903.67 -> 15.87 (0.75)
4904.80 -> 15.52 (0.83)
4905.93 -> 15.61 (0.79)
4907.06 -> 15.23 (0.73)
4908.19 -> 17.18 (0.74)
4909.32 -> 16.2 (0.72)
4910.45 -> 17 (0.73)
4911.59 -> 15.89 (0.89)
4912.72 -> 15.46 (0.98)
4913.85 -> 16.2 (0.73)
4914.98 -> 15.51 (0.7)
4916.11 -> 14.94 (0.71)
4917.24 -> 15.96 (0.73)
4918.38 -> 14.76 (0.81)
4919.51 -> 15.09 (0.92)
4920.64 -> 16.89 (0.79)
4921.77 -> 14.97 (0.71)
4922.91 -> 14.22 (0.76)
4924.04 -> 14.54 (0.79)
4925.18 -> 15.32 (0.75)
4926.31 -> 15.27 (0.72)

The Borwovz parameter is -30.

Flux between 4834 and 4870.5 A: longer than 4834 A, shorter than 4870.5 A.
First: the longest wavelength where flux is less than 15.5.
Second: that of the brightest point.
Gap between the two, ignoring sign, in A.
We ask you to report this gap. 22.4 A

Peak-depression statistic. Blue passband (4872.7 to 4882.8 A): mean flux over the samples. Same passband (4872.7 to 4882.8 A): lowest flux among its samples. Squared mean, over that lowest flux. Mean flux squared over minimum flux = 16.4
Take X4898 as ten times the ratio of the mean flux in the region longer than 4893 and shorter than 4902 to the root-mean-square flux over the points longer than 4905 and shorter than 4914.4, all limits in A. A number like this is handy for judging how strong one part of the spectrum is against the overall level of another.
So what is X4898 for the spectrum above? 10.3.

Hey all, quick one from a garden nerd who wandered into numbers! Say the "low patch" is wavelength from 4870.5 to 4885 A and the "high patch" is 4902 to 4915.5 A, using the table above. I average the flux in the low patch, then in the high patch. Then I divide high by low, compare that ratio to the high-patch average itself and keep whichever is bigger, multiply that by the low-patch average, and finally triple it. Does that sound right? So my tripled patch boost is 726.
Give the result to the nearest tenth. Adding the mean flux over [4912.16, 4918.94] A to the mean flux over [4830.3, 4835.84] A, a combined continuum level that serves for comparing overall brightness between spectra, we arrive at 31.6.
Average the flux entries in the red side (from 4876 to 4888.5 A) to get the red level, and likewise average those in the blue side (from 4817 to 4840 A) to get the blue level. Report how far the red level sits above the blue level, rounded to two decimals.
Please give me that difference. -1.10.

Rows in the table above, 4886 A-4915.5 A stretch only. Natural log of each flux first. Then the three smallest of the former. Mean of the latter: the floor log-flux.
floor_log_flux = 2.70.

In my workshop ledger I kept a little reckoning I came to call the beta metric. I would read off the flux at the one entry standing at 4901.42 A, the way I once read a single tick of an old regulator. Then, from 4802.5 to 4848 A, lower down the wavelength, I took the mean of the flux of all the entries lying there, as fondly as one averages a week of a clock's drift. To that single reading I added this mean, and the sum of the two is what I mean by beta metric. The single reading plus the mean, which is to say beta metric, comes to 32.8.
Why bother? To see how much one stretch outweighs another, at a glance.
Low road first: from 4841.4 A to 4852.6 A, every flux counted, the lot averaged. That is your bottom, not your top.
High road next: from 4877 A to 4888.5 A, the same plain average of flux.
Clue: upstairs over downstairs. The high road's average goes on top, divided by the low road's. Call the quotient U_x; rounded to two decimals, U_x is 0.96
